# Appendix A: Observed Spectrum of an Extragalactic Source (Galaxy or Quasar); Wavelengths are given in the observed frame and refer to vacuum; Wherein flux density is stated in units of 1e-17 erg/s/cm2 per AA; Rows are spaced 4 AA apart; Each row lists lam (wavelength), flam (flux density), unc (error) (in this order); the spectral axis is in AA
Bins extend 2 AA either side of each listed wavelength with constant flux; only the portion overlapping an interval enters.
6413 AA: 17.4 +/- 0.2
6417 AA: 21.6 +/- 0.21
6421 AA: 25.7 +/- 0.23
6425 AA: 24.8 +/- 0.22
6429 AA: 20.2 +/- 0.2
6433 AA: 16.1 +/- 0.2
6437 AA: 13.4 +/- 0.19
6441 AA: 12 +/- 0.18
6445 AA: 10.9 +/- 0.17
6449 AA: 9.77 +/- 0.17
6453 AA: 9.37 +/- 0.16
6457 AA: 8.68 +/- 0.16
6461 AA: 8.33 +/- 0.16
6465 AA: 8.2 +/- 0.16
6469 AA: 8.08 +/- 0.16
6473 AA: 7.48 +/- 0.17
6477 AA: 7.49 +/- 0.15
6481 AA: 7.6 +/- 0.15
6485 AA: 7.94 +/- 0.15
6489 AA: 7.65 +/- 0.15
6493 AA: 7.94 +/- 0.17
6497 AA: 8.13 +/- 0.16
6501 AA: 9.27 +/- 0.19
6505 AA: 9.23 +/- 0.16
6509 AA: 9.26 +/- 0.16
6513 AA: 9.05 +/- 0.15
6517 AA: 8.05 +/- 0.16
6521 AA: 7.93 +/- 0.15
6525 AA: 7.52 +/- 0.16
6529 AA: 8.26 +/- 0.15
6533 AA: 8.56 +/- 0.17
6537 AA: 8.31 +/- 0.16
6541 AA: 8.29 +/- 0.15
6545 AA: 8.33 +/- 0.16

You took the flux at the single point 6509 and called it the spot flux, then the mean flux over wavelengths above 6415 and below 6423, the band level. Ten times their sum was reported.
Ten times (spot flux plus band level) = 329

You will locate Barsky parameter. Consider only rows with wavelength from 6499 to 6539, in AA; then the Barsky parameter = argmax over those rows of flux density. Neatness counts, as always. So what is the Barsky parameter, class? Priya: 6501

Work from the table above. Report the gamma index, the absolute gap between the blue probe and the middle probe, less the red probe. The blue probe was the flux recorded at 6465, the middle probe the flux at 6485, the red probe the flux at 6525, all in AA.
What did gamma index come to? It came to -7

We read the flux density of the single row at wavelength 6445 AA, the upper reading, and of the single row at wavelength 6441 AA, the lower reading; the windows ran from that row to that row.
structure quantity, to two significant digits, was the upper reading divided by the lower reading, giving 0.91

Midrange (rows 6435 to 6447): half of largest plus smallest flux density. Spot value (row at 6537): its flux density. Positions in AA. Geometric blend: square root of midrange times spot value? 10.0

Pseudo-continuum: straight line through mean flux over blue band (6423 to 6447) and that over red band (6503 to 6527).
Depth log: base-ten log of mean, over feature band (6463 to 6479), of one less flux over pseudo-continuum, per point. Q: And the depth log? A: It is -0.41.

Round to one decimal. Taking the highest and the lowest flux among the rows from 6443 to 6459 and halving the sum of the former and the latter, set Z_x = 9.8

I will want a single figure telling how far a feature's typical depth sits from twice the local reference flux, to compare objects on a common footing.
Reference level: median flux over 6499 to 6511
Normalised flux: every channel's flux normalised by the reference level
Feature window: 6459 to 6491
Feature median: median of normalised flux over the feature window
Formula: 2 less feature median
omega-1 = 1.16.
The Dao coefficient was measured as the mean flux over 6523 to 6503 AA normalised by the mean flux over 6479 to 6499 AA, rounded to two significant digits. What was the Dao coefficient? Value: 1.1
